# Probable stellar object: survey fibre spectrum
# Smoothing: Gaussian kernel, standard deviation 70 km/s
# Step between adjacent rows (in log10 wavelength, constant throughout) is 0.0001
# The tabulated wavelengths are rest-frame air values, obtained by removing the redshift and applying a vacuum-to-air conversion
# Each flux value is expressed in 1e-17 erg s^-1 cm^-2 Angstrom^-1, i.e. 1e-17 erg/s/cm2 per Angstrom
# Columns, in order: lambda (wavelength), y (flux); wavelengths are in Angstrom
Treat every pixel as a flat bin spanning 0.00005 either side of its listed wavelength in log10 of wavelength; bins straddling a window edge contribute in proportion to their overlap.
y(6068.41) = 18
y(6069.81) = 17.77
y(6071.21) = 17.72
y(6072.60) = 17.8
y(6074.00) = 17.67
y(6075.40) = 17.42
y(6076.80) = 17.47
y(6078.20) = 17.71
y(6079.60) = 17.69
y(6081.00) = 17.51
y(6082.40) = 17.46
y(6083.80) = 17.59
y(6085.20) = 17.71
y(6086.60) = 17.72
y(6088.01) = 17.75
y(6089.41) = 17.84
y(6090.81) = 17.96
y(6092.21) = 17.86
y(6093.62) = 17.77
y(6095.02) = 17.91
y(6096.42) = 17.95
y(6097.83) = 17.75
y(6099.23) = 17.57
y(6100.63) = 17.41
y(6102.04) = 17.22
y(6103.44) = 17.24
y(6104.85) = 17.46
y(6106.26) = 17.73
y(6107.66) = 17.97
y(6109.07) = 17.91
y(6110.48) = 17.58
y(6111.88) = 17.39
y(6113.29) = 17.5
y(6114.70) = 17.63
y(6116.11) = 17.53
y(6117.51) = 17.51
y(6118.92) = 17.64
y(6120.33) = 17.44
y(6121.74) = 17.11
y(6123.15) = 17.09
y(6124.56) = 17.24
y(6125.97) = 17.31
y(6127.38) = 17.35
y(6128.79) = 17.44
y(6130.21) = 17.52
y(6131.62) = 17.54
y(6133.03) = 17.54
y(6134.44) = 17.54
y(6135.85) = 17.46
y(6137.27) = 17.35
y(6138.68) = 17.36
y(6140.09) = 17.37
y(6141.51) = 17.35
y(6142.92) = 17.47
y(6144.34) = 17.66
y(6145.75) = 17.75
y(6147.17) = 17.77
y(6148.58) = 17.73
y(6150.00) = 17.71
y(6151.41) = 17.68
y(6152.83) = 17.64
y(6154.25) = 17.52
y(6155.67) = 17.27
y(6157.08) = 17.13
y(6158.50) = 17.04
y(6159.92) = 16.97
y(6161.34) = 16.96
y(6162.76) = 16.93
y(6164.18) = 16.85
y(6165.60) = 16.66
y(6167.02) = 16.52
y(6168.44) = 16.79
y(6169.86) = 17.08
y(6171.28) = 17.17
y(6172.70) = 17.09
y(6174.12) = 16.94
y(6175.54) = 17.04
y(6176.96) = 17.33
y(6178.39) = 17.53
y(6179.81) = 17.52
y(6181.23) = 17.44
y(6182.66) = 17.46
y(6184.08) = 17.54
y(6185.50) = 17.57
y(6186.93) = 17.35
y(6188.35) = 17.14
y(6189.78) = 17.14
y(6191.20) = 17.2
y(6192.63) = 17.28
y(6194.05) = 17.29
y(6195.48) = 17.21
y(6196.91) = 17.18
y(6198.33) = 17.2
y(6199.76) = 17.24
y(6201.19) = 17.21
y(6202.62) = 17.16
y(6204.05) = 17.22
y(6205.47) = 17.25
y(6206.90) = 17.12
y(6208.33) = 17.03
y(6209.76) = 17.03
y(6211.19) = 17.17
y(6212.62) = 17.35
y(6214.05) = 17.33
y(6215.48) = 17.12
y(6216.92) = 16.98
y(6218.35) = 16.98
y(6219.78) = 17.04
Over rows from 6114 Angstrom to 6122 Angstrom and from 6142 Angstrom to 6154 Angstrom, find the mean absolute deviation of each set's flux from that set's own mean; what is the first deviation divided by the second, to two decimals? 2.08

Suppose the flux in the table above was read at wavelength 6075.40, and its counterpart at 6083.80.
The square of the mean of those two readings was 306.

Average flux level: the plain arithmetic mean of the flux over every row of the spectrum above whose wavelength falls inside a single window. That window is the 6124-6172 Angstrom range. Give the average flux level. 17.31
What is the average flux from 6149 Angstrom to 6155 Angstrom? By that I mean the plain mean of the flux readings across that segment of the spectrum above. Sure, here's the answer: 17.6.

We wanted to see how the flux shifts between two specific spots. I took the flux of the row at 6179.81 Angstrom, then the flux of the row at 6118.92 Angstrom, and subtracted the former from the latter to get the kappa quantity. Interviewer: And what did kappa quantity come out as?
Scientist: 0.12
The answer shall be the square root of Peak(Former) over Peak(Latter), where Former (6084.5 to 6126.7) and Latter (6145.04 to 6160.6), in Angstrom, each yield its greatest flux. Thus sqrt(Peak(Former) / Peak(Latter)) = 1.006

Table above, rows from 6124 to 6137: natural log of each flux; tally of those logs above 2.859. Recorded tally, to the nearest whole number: 5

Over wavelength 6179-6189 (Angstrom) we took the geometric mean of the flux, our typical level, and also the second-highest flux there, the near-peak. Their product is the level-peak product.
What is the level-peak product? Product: 306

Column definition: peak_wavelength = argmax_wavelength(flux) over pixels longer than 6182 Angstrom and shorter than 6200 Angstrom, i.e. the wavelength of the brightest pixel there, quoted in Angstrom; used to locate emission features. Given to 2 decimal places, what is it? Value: 6185.50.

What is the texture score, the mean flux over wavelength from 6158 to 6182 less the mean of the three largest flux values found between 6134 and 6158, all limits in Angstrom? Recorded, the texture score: -0.70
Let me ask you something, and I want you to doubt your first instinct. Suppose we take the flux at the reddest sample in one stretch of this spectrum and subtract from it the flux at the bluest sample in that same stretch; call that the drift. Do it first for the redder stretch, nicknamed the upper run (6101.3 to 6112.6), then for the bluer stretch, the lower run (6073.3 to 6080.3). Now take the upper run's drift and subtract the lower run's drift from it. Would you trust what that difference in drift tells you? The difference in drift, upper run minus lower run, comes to 0.15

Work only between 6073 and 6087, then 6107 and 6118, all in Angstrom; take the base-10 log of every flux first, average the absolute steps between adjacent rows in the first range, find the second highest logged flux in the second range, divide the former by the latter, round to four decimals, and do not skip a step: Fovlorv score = 0.0023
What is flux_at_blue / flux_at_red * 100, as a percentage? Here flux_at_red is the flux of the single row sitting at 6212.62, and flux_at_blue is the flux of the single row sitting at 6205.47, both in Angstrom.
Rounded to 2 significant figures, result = 99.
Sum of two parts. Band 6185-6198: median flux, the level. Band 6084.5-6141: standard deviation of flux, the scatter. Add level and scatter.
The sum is 17.4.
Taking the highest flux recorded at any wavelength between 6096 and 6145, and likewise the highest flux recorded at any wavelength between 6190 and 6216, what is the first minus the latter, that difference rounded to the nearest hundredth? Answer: 0.62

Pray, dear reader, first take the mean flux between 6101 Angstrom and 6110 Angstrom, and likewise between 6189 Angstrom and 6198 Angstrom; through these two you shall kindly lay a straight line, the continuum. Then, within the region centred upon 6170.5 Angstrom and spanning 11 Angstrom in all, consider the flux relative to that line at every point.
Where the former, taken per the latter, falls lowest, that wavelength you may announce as 6167.02 Angstrom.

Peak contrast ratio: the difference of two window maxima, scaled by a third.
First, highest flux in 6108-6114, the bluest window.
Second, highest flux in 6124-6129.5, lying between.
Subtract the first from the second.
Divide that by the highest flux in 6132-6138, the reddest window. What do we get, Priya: -0.027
